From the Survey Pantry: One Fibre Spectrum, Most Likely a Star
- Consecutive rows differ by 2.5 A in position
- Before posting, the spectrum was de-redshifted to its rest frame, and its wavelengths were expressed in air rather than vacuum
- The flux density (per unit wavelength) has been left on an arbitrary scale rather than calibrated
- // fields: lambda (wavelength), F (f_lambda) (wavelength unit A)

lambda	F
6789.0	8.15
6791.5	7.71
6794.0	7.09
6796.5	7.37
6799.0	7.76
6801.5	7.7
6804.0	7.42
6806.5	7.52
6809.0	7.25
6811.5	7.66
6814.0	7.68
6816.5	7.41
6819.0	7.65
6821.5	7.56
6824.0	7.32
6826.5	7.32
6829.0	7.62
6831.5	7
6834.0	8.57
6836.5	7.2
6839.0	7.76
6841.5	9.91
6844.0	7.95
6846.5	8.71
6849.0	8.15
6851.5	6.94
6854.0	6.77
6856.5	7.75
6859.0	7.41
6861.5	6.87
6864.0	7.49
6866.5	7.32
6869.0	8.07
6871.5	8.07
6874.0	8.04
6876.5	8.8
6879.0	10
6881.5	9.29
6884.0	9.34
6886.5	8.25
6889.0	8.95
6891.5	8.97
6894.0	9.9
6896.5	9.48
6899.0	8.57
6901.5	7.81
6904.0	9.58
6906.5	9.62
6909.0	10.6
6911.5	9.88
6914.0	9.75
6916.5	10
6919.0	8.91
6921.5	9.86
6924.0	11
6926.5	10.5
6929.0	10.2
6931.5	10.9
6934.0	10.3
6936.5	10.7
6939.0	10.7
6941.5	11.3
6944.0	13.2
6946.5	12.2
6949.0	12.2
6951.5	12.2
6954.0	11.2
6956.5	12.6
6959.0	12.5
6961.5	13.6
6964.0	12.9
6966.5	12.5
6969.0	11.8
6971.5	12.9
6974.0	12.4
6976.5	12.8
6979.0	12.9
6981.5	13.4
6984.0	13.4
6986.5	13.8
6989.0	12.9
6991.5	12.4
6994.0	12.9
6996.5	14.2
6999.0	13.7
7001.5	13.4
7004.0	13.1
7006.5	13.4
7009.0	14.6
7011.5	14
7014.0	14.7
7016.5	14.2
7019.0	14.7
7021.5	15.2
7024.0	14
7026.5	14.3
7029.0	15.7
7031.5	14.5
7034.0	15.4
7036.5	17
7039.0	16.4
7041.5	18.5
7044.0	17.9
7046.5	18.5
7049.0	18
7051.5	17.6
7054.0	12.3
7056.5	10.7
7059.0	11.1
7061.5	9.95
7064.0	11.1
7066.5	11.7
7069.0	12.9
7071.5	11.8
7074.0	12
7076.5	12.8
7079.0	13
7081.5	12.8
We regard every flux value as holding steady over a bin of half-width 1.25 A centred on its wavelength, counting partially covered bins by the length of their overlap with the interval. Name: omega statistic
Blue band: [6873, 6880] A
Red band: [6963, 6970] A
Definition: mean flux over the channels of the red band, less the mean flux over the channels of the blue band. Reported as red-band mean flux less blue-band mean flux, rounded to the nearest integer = 3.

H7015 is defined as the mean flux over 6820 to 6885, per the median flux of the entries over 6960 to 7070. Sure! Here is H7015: 0.59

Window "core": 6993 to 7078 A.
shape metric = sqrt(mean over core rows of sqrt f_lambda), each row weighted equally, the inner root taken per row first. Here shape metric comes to 1.94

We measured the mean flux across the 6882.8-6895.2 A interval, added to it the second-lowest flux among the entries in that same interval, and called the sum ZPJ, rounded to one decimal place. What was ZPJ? 18.0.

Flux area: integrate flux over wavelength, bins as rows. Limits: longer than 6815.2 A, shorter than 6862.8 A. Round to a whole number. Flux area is 365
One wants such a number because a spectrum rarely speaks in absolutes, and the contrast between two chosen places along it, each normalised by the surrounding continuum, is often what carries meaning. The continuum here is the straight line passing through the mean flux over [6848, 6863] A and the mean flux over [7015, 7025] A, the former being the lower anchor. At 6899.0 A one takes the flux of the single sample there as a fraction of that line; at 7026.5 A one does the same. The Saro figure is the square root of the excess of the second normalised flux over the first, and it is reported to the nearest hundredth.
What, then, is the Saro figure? 0.19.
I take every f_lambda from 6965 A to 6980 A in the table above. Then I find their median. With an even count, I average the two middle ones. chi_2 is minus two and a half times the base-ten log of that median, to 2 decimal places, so -2.76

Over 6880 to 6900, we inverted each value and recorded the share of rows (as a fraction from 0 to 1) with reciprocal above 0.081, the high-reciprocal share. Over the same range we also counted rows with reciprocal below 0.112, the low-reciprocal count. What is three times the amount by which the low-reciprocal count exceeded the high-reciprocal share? 15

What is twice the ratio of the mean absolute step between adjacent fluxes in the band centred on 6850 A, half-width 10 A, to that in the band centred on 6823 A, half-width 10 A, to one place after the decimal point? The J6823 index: 6.8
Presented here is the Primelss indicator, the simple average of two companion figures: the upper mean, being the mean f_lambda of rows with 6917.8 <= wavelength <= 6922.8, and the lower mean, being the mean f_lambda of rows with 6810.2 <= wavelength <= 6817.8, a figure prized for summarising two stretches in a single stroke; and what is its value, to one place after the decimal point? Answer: 8.5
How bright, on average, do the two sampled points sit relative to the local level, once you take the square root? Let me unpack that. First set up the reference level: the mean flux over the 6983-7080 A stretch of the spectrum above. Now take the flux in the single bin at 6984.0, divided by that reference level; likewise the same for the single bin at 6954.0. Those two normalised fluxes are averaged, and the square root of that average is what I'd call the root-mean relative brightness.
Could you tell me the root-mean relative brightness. 0.94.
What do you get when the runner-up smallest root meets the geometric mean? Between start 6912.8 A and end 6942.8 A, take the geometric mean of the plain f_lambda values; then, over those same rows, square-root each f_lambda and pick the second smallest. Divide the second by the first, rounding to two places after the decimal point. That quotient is 0.30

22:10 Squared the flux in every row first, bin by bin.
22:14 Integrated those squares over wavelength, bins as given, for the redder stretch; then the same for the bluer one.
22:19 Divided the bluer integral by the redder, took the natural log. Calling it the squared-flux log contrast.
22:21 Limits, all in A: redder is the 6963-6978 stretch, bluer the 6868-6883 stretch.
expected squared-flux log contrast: -0.7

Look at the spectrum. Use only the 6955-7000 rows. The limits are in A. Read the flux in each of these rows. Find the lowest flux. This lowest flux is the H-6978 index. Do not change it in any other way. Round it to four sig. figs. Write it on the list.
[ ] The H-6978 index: 11.80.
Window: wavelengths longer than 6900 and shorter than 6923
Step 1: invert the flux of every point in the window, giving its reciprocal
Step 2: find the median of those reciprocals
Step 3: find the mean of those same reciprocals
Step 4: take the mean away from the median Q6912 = -0.0028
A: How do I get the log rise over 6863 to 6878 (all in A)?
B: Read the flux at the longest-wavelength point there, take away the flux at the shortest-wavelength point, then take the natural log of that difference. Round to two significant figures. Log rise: 0.27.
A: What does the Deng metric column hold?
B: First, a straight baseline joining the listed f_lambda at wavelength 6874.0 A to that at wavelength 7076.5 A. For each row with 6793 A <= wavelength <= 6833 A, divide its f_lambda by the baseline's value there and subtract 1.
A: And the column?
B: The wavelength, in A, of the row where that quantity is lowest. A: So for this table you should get 6831.5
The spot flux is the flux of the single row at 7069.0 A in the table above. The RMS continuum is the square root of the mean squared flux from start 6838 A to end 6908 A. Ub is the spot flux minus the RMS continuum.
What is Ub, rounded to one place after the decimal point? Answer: 4.4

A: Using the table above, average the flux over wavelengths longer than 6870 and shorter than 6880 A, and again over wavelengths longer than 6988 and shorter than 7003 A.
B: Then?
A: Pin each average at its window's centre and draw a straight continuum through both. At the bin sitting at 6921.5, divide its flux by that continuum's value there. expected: 0.94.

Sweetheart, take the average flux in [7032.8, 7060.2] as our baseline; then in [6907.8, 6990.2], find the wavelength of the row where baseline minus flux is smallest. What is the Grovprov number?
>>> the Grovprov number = 6986.5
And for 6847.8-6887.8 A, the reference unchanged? 6879.0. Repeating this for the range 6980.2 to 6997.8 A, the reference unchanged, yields 6996.5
